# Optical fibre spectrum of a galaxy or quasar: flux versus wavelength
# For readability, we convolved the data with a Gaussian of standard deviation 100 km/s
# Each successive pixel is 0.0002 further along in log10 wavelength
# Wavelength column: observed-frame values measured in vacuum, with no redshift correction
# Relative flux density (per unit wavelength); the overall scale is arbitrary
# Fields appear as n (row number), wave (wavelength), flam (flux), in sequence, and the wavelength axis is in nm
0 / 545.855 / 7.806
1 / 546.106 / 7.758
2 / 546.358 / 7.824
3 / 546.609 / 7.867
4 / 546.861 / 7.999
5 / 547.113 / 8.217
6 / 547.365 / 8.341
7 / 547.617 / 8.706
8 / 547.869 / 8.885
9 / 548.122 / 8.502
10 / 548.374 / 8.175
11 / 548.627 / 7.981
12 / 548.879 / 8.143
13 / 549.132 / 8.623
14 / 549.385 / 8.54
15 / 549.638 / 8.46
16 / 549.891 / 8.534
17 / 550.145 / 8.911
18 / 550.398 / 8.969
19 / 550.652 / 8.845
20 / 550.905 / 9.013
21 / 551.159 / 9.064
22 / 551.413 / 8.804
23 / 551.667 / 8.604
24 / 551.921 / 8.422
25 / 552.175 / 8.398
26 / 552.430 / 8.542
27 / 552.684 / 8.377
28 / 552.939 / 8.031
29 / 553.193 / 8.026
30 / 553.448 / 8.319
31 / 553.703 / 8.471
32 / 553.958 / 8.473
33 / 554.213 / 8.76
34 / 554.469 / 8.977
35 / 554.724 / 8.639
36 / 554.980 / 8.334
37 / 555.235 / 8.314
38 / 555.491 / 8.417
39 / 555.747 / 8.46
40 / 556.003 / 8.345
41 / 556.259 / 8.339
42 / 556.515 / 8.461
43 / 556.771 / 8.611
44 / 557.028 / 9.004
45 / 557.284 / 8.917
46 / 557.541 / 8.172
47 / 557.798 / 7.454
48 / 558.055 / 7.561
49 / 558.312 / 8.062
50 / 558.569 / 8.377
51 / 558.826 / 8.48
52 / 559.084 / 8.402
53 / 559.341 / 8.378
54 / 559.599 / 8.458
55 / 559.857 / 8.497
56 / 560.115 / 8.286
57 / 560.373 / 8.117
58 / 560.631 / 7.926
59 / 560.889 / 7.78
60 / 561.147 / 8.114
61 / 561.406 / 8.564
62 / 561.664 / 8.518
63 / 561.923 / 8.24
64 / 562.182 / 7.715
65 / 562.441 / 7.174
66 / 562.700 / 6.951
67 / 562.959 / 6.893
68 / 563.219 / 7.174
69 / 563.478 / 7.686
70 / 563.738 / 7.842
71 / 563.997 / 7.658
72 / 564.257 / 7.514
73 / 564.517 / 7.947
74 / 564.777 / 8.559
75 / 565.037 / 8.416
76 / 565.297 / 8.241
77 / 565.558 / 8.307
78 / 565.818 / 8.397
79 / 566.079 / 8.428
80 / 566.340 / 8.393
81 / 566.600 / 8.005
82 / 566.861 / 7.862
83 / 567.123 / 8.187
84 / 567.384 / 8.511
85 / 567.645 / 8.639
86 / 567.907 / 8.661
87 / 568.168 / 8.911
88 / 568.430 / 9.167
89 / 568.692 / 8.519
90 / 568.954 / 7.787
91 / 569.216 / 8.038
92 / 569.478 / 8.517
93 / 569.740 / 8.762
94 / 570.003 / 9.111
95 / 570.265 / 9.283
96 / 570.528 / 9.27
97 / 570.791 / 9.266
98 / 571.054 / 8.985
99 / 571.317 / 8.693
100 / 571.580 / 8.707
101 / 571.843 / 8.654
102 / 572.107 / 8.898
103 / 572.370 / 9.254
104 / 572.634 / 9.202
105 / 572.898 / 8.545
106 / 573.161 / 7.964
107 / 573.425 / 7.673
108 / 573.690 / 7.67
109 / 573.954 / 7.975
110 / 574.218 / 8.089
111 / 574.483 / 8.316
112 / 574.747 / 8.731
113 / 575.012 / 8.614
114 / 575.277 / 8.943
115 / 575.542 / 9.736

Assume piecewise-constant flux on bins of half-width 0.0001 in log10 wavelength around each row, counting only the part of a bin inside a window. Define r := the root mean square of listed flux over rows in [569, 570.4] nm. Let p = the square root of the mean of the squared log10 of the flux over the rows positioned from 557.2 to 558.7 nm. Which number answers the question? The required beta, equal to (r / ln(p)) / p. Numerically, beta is -99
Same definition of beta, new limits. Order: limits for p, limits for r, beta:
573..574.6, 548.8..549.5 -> -89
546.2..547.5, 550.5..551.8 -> -99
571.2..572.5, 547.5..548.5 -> -165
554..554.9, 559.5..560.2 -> -155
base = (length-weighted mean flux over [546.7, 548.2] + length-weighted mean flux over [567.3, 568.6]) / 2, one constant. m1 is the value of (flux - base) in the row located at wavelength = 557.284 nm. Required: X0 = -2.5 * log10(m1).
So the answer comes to 1.3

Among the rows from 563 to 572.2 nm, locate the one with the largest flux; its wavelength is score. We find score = 570.265 nm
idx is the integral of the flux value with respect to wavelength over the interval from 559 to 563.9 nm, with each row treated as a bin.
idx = 38.8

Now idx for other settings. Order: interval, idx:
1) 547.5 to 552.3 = 41.3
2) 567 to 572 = 43.6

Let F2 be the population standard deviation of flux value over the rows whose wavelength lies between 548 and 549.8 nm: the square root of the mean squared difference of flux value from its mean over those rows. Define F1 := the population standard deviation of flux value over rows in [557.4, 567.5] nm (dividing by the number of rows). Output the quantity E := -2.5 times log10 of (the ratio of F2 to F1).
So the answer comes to 0.8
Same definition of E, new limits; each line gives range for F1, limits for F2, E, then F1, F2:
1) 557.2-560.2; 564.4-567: 0.6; 0.39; 0.22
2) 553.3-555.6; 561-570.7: -1.1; 0.21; 0.60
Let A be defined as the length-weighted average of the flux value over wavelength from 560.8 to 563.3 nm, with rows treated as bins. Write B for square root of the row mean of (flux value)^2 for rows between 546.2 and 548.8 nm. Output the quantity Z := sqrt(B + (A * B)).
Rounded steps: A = 7.7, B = 8.3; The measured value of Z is 8.5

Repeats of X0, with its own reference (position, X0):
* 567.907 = 3.1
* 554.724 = 3.6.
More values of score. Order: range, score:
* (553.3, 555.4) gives 554.469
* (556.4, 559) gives 557.028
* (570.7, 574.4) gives 570.791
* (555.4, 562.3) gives 557.028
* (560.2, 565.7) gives 561.406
